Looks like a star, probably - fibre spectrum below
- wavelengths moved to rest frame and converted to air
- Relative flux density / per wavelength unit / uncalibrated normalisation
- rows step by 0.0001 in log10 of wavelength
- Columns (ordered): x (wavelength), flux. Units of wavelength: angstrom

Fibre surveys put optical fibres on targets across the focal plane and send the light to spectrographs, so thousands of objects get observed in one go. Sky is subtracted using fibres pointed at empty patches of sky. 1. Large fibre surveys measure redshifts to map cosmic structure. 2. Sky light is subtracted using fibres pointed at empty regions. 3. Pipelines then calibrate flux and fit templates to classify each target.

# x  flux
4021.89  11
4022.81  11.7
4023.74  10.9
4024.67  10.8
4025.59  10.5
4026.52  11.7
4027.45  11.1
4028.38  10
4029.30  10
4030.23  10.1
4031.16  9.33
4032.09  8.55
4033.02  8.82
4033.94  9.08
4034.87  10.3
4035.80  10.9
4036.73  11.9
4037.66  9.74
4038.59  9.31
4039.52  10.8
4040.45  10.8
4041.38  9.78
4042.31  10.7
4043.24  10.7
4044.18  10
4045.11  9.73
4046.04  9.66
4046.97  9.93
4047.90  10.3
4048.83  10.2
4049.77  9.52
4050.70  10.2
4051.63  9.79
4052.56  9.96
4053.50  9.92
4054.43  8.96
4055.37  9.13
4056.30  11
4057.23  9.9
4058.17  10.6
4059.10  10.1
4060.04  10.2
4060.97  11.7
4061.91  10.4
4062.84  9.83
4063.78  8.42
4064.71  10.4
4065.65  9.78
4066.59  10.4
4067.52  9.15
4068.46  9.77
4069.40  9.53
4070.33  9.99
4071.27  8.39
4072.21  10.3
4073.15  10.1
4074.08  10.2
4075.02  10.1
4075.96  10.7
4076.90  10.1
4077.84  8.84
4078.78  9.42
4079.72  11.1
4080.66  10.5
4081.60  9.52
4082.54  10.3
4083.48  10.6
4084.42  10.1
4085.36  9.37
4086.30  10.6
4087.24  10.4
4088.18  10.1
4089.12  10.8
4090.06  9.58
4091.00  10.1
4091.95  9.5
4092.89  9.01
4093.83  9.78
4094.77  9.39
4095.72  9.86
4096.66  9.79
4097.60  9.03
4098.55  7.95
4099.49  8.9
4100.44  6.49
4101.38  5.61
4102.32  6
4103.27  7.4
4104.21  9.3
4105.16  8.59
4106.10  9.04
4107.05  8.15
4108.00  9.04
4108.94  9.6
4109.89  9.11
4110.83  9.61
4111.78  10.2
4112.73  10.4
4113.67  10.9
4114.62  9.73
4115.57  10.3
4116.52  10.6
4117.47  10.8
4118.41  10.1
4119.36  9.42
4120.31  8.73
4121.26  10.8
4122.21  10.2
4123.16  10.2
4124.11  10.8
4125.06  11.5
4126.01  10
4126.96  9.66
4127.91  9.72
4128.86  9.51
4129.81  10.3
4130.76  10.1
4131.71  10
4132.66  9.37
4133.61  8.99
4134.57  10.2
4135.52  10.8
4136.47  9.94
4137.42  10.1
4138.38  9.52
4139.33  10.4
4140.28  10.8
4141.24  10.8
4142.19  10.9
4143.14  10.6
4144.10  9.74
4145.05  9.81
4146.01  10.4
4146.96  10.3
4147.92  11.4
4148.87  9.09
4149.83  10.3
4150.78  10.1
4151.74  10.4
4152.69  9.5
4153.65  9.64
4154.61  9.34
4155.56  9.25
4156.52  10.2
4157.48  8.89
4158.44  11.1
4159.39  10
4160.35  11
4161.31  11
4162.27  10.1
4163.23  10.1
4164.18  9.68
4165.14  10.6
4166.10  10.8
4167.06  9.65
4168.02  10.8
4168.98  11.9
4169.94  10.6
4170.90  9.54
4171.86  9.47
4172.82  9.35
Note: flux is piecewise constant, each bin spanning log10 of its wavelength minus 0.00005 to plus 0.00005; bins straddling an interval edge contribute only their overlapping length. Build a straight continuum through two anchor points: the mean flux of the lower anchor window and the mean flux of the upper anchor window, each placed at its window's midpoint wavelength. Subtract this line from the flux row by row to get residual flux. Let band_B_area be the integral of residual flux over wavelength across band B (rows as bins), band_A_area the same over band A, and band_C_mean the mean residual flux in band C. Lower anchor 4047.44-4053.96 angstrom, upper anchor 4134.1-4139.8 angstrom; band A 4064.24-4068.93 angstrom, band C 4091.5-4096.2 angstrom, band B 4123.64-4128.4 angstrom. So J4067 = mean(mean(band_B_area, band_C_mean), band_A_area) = -0.18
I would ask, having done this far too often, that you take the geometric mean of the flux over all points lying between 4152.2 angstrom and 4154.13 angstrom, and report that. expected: 9.6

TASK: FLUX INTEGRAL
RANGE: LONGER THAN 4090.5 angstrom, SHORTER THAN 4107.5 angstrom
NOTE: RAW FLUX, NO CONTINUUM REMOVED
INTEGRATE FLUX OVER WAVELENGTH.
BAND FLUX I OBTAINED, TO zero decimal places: 145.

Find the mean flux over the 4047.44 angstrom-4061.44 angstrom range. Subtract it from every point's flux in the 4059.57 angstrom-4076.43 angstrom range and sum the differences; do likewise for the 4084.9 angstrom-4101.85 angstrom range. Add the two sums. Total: -18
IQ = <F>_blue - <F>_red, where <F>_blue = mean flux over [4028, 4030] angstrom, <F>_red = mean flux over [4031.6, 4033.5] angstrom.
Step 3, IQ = 1.3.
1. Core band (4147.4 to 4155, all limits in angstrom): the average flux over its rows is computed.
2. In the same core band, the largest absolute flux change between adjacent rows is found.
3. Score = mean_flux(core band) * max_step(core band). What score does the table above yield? 23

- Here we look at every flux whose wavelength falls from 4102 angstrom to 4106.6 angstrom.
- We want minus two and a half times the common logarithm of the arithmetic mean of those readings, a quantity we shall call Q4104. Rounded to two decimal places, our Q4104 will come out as -2.27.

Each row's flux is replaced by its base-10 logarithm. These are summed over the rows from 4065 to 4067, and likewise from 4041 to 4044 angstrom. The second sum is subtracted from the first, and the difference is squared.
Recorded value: 1.1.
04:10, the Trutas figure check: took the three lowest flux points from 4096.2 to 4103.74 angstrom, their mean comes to 6.0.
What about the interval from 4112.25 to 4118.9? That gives 10.0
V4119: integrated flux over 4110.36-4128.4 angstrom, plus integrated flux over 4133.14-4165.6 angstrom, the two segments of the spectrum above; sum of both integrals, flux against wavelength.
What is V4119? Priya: 513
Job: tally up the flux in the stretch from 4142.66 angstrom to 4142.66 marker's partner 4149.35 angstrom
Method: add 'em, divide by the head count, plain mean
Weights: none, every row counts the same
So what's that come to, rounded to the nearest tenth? 10.2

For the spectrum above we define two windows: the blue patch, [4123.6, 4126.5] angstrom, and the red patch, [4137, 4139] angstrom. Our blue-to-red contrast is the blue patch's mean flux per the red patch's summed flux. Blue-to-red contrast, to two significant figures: 0.55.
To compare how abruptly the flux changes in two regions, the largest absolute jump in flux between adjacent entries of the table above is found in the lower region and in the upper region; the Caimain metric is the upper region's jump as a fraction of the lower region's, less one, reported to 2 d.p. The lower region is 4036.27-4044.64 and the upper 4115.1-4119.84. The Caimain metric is -0.68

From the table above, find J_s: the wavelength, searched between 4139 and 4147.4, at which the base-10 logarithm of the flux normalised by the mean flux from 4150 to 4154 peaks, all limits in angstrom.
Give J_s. 4142.19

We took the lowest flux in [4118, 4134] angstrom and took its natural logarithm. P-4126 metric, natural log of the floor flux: 2.17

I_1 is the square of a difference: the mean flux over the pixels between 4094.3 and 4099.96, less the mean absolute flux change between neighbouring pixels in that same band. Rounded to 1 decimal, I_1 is 72.0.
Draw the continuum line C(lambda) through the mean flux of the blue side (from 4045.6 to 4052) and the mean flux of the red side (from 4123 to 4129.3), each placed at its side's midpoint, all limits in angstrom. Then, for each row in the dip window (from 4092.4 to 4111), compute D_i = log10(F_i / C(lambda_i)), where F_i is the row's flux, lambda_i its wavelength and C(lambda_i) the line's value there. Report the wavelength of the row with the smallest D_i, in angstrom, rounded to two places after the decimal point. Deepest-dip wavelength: 4101.38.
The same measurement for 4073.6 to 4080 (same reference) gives 4077.84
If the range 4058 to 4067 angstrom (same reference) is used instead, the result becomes 4063.78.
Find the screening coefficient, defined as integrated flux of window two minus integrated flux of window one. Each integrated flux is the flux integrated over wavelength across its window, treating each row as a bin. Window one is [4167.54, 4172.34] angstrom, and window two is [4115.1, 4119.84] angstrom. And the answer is -1.7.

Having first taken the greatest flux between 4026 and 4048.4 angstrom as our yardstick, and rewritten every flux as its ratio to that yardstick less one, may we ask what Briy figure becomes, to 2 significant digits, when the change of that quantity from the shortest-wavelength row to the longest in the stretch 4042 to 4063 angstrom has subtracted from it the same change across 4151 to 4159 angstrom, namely -0.13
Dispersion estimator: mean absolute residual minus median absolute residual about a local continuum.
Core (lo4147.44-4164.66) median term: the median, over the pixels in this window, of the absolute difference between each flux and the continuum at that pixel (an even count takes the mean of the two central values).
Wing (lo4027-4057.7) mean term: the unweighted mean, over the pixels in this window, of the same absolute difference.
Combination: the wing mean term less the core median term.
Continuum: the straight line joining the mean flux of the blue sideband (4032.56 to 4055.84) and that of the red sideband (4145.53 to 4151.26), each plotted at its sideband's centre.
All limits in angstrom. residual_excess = -0.12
